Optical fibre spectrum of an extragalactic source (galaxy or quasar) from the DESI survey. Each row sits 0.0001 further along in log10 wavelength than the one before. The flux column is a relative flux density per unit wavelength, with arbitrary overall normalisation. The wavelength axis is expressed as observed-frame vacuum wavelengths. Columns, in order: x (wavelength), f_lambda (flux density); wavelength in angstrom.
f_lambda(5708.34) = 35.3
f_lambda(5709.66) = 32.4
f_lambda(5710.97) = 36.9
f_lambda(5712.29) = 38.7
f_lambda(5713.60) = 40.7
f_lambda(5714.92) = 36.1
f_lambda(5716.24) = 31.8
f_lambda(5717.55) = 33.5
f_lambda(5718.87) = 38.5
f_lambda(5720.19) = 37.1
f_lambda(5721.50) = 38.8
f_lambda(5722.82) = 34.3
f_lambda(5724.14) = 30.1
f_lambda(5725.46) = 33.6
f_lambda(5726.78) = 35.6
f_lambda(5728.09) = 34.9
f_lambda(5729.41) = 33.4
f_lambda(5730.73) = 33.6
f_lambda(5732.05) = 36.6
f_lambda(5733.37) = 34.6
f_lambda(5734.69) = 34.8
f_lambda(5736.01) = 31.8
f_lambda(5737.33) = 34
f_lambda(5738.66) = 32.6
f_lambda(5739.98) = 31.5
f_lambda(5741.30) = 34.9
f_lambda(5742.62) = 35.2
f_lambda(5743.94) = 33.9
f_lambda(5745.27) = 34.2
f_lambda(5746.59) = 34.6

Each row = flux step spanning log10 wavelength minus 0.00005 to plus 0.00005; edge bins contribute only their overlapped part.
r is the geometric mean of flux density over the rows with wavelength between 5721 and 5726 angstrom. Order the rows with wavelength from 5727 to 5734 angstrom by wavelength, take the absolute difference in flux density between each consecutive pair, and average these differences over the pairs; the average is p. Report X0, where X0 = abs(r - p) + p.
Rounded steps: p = 1.7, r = 34.1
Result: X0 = 34.1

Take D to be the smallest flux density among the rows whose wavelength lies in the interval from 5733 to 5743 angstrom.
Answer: 31.5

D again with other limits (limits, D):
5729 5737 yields 31.8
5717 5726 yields 30.1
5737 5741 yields 31.5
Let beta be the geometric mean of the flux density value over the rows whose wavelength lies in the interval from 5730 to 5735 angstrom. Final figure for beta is 34.9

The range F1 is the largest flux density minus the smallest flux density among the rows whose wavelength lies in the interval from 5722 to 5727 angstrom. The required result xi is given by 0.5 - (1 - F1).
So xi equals 5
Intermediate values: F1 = 5.5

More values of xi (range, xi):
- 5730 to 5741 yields 5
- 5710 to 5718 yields 8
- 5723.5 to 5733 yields 6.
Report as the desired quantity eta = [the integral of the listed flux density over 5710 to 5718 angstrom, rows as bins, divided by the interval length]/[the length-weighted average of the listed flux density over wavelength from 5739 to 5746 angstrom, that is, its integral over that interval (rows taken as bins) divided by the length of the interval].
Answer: 1.07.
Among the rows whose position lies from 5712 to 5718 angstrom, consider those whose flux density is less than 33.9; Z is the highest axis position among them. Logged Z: 5717.55 angstrom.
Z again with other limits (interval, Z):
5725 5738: 5736.01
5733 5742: 5739.98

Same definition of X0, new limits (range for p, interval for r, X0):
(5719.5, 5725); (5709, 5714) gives 37.0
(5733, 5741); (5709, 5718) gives 35.6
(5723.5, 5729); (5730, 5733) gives 35.1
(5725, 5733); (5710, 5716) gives 38.1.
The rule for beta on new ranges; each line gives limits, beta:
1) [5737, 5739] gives 33.3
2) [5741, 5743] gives 35.0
